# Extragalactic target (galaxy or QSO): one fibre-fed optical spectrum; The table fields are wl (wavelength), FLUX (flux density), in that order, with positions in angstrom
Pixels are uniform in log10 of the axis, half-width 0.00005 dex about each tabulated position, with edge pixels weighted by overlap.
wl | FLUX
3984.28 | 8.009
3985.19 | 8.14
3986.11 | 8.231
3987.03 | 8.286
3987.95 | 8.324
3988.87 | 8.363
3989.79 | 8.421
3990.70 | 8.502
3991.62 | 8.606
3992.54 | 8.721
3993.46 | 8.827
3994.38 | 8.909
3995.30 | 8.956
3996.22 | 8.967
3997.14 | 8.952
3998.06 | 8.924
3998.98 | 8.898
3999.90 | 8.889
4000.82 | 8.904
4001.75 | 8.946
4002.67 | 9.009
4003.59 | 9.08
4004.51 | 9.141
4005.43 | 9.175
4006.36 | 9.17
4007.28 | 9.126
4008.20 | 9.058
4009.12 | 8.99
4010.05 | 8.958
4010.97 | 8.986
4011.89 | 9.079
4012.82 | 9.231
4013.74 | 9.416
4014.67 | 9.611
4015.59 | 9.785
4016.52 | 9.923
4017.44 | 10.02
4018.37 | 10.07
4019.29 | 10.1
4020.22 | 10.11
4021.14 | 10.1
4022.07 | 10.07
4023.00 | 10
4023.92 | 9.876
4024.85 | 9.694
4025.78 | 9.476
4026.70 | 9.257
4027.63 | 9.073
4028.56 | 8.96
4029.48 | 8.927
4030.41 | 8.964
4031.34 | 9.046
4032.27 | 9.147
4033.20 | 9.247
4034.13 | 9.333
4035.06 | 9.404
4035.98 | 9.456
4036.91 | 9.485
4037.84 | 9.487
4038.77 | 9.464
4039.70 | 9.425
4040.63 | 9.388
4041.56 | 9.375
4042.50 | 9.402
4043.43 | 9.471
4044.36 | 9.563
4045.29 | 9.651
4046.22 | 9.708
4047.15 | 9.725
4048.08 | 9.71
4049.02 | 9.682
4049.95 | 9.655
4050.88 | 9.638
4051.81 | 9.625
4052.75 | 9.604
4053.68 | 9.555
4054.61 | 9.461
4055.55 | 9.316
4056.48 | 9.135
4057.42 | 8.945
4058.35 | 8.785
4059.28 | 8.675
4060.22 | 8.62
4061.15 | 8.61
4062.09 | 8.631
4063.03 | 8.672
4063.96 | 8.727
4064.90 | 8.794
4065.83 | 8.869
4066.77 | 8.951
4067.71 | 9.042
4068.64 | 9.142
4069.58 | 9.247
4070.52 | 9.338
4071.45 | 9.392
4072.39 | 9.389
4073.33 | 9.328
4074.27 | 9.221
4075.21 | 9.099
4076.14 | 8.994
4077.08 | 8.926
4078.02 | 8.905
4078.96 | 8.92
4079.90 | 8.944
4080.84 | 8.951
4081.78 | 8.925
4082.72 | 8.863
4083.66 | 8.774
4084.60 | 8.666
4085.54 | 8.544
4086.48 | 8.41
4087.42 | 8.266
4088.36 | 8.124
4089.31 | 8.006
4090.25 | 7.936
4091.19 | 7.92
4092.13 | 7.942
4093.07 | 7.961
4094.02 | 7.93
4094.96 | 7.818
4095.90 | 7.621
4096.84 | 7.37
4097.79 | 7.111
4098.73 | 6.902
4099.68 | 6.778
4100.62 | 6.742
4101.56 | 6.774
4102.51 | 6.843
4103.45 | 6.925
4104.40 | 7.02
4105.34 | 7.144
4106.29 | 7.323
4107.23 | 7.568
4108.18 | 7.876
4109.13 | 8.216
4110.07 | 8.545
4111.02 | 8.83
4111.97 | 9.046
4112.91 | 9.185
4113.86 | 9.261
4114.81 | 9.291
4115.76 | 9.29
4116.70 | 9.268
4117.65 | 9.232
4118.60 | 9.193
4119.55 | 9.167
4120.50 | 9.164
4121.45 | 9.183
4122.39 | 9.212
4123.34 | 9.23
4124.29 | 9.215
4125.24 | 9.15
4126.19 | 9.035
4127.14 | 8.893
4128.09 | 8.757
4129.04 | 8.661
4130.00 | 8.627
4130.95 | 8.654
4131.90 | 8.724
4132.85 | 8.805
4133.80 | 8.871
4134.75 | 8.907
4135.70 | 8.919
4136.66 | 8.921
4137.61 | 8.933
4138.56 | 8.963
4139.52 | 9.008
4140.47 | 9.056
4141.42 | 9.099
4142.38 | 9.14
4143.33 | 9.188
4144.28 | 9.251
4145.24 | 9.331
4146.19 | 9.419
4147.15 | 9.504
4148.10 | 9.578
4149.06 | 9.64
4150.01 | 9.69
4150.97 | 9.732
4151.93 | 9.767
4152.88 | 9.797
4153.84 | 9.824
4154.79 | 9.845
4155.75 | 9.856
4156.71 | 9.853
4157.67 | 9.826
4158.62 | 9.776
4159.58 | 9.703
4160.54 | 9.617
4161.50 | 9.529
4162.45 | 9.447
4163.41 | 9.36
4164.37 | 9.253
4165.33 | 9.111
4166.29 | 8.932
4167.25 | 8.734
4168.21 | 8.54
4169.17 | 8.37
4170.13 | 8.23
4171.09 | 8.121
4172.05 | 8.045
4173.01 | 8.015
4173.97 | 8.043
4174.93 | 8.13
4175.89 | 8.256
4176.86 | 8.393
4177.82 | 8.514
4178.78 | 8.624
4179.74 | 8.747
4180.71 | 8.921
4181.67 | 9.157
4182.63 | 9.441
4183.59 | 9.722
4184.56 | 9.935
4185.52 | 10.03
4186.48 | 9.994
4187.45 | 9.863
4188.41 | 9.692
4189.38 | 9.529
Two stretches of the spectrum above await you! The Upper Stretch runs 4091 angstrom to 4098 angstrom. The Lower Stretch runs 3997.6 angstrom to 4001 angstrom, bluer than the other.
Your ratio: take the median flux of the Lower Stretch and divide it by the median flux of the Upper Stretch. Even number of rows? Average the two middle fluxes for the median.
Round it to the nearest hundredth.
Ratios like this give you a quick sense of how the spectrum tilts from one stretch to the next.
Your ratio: 1.13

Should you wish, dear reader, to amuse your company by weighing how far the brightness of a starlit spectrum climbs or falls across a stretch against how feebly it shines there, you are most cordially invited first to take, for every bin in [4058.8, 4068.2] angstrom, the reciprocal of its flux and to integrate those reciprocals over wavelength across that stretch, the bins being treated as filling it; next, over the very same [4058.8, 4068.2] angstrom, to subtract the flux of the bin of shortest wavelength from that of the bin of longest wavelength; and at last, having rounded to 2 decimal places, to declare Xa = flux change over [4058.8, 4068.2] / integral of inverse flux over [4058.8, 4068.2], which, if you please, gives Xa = 0.34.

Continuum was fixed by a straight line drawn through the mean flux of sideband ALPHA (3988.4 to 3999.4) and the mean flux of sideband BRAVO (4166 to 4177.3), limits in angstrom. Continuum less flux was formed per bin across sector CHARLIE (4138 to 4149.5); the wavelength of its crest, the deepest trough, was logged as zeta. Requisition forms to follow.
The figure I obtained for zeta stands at 4138.56 angstrom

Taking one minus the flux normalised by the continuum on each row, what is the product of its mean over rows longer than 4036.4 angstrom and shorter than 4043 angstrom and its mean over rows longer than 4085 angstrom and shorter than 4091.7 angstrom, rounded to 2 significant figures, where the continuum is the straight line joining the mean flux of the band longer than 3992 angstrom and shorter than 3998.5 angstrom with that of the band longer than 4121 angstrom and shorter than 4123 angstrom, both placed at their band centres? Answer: -0.0050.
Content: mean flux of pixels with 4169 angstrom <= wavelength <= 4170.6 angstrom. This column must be 8.3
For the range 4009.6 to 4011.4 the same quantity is 9.0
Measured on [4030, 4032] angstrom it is 9.0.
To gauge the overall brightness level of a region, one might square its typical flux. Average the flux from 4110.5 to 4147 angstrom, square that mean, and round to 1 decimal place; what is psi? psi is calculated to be 82.0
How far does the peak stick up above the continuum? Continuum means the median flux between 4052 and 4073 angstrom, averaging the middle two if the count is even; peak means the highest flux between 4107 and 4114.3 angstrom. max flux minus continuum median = 0.26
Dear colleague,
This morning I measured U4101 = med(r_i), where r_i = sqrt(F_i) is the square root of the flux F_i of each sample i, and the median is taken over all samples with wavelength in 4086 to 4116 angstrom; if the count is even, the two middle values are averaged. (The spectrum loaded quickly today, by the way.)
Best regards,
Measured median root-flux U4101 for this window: 2.82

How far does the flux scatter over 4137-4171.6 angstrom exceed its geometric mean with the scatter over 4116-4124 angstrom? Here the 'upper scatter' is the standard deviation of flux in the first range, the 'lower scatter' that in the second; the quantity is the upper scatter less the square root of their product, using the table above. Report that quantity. 0.35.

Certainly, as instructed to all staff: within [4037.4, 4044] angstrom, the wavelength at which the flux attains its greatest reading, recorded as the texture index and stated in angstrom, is 4037.84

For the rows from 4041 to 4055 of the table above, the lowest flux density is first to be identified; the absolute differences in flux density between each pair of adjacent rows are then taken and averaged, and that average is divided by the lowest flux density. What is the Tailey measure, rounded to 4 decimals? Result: 0.0047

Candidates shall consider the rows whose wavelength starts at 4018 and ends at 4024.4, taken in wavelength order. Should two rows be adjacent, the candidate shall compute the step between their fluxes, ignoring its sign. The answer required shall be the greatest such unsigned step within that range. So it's 0.124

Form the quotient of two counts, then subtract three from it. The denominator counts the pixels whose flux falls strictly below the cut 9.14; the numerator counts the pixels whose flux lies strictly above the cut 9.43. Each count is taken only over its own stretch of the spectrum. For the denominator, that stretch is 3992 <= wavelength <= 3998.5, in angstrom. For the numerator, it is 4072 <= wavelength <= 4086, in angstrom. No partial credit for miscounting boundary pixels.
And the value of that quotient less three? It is -3.00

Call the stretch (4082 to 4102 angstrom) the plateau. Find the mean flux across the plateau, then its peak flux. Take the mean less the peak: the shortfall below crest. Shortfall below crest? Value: -1.0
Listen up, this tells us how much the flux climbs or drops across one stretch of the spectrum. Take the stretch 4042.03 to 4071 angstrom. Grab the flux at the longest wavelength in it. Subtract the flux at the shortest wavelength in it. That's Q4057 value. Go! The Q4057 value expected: -0.1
